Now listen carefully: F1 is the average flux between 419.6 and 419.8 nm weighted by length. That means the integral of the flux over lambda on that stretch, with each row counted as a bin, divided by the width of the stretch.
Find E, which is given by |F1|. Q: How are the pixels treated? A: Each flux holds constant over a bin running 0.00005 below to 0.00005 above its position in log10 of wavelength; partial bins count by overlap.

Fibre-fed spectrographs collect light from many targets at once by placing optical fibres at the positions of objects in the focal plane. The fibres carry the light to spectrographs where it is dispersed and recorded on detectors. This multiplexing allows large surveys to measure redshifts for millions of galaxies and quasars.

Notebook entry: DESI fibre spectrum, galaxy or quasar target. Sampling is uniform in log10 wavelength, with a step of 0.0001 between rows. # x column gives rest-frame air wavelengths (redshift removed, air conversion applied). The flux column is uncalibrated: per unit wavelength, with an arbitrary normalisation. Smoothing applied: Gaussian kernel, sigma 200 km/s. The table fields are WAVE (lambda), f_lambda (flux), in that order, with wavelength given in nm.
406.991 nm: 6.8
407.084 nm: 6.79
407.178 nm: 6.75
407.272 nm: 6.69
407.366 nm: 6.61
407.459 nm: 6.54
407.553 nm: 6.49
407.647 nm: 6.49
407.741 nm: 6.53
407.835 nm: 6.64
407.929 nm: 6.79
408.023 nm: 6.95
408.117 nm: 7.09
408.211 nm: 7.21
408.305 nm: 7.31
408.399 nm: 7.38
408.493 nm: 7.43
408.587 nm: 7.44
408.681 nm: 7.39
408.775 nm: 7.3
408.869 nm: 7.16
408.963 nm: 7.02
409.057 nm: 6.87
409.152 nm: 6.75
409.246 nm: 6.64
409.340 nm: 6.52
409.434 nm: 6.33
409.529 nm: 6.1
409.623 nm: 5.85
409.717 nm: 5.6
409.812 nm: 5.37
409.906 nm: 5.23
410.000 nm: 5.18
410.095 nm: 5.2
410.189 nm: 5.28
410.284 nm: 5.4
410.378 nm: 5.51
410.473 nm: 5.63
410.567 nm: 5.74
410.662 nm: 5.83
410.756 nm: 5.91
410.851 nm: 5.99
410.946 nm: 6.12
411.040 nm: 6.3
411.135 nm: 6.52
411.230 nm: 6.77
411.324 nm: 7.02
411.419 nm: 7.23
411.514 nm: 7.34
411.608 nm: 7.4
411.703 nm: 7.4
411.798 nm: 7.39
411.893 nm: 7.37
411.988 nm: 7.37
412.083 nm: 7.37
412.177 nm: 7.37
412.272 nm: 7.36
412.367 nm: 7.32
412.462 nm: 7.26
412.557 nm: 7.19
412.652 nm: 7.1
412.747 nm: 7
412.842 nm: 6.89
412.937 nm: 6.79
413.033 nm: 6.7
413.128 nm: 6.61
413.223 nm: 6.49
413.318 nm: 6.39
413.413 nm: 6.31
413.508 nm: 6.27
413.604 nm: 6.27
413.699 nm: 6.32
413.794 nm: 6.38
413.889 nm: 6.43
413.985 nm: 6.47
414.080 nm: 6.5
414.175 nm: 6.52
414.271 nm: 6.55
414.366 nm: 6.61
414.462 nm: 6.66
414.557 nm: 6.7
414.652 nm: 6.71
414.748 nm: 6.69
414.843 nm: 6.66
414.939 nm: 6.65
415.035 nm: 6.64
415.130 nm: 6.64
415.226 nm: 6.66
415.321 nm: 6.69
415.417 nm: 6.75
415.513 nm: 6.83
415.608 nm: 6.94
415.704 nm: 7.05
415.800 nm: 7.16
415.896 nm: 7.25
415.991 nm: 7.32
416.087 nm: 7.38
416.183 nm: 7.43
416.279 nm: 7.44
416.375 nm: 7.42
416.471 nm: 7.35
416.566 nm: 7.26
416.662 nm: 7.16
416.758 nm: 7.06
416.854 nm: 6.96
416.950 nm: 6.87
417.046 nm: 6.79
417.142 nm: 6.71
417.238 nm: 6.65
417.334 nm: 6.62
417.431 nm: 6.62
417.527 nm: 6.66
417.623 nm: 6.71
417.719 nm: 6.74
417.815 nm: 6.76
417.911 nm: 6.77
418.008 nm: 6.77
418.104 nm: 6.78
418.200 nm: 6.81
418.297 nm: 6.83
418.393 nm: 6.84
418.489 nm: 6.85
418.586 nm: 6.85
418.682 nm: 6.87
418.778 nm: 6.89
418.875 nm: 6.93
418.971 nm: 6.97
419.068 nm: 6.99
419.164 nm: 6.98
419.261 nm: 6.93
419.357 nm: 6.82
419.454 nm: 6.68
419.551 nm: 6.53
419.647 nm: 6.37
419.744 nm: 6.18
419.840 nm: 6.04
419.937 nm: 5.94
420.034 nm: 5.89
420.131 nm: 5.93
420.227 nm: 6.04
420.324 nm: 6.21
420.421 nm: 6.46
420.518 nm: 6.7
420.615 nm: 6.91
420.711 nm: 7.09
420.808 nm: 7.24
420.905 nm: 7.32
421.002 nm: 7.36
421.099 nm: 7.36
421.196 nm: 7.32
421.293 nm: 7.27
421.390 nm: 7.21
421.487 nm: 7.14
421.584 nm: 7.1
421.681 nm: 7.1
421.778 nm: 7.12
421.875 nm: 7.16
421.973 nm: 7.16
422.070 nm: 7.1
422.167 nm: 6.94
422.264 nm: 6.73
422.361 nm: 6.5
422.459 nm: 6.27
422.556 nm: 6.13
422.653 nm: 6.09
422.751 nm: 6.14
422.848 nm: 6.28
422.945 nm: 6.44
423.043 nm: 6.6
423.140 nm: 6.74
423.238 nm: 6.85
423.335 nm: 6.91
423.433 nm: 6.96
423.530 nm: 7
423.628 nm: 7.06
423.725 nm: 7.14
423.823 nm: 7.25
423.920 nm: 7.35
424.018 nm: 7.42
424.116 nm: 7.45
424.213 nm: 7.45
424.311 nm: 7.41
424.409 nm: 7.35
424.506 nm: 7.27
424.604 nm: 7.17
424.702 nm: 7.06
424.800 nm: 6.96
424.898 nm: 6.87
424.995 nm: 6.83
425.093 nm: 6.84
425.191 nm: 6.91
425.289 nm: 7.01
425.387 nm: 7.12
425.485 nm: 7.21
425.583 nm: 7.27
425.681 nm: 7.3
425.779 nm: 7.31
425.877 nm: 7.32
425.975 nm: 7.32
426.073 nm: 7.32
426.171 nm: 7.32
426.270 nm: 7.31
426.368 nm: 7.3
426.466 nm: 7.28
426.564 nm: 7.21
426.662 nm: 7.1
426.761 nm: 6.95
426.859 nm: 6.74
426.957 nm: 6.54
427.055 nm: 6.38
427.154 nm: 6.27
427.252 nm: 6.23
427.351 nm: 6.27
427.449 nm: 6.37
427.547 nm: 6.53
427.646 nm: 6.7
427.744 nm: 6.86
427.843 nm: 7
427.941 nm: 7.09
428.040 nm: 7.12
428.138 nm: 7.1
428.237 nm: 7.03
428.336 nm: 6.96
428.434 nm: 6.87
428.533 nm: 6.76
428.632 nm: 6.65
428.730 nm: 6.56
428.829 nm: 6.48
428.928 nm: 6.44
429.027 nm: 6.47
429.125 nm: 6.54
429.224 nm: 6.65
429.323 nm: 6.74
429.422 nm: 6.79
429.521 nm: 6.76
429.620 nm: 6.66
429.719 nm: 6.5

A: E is 6.27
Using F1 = 6.3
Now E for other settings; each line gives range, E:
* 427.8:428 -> 7.05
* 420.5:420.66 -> 6.82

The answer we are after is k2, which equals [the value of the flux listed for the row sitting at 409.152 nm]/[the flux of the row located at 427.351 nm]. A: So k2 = 1.08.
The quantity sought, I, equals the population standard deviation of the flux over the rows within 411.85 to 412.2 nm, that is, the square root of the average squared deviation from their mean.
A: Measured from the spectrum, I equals 0.000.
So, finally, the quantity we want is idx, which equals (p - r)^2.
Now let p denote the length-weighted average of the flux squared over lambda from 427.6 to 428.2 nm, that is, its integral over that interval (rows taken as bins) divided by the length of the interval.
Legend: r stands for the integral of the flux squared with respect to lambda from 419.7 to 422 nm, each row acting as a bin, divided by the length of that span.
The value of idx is 5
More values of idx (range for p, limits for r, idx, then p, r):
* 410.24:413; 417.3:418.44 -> 0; 46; 45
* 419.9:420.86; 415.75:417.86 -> 55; 42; 49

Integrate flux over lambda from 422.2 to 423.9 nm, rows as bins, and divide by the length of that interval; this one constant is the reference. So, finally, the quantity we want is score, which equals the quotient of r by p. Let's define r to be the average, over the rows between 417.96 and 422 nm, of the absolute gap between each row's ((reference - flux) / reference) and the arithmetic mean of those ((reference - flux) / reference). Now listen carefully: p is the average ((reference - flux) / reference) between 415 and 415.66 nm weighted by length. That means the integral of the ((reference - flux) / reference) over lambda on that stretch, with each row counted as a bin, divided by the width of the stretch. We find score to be -4.6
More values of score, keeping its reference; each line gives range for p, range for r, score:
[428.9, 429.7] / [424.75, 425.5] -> 2.9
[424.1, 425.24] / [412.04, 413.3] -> -0.6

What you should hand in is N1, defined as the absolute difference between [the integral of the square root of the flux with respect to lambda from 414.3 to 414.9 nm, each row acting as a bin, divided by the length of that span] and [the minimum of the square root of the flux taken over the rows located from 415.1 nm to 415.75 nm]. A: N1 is 0.006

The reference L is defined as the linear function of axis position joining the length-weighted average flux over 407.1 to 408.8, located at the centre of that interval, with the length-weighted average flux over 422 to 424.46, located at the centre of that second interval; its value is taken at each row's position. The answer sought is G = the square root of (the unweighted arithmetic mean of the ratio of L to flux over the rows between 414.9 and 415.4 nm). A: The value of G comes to 1.02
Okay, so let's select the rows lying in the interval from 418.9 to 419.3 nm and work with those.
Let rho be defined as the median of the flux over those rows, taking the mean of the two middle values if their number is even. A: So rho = 7.0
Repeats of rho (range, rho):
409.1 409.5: 6.6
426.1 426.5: 7.3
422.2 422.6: 6.4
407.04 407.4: 6.7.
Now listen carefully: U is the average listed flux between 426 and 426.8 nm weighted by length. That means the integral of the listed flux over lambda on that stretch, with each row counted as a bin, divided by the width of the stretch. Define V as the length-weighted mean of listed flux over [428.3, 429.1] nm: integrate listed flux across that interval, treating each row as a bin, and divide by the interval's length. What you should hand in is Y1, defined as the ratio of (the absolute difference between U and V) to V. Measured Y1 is 0.087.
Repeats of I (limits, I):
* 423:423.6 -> 0.137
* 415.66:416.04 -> 0.101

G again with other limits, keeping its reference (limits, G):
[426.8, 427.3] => 1.03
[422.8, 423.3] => 1.02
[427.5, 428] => 1.00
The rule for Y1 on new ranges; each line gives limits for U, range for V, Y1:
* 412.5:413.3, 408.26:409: 0.066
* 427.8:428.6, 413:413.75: 0.088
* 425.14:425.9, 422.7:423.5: 0.083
